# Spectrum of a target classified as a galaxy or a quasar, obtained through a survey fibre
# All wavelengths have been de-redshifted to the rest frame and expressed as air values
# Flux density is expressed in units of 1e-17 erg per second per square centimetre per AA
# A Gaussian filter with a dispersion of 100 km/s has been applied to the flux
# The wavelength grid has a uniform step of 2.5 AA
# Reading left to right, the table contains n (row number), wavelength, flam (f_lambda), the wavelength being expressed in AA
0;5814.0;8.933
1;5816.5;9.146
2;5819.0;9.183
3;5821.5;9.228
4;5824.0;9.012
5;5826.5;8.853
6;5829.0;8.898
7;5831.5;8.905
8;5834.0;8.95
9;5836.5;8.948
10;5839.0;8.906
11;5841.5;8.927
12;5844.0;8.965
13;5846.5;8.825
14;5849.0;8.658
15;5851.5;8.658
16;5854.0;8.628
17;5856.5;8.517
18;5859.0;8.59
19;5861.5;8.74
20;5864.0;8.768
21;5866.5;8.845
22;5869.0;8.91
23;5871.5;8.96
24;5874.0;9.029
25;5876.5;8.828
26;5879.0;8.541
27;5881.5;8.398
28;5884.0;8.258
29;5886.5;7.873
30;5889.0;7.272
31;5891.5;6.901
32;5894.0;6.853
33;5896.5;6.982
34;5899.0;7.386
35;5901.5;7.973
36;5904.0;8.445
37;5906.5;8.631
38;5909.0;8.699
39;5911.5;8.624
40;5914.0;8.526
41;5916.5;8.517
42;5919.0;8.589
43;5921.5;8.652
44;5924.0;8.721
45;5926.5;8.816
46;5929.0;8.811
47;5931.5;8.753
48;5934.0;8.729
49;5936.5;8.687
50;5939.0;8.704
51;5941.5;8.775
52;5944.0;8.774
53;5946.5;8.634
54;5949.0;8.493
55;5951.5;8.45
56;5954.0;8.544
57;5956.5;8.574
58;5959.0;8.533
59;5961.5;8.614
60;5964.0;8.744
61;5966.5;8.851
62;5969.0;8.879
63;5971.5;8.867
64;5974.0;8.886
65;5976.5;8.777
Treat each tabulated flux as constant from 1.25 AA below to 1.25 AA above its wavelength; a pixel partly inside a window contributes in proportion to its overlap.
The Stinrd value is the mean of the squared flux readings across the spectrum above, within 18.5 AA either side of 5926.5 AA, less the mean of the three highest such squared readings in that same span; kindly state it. -1.9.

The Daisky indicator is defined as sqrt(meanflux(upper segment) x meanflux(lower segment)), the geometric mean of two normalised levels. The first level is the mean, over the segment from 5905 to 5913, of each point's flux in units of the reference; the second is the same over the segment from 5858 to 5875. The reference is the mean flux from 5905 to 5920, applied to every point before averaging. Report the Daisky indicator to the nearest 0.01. 1.02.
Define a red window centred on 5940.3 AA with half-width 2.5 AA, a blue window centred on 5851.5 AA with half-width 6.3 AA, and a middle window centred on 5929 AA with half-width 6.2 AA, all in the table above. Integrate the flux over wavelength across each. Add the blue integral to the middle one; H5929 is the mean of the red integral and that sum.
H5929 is 131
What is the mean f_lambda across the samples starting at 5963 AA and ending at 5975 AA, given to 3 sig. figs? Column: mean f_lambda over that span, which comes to 8.85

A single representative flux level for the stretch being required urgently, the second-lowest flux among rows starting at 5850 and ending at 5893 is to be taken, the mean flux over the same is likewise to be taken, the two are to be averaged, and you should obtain 7.9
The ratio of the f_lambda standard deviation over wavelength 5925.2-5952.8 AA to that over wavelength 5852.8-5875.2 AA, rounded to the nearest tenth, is 0.7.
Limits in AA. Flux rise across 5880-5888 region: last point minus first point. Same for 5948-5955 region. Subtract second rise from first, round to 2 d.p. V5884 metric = -0.58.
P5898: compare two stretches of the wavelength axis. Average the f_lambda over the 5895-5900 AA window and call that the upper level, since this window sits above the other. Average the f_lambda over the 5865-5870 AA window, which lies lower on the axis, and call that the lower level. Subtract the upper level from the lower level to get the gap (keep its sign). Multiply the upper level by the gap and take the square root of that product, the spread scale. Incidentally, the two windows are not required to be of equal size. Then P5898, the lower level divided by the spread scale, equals 2.5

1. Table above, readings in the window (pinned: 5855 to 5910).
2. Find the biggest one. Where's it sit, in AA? 5874.0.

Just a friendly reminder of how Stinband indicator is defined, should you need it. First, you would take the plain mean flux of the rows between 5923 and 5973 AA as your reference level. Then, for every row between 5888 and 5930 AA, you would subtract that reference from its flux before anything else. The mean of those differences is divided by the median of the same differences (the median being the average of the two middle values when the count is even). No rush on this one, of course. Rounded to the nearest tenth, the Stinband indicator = 3.2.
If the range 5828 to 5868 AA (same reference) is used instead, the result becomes 0.7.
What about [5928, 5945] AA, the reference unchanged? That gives 0.9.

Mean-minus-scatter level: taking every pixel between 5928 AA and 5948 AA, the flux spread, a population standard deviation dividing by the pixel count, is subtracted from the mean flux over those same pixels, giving 8.68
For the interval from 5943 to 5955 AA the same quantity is 8.46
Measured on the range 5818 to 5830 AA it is 8.89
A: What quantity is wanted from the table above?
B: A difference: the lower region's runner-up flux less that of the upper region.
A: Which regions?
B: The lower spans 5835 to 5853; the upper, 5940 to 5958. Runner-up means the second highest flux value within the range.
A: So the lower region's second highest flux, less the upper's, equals 0.2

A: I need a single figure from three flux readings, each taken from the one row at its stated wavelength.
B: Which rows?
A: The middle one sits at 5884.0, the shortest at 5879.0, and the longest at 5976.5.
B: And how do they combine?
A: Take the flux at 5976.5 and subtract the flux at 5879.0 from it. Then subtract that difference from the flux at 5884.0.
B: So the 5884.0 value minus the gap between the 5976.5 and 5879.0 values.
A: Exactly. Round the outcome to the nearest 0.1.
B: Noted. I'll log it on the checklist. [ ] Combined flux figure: 8.0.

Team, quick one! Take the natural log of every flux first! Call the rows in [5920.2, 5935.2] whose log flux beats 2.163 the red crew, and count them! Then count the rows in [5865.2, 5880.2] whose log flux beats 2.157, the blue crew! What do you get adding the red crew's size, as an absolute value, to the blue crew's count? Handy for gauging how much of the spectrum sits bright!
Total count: 10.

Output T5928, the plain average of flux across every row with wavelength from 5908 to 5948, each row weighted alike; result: 8.69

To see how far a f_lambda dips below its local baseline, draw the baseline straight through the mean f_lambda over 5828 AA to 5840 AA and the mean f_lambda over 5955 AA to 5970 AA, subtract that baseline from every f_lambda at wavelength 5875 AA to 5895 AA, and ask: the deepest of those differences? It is -1.96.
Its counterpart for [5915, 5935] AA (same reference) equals -0.26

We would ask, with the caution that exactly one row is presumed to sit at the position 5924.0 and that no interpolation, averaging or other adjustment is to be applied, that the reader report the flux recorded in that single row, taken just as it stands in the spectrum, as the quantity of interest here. 8.721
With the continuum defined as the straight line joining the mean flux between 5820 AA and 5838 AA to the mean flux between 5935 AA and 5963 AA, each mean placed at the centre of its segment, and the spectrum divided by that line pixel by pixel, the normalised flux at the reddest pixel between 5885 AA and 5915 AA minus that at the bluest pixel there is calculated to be 0.083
